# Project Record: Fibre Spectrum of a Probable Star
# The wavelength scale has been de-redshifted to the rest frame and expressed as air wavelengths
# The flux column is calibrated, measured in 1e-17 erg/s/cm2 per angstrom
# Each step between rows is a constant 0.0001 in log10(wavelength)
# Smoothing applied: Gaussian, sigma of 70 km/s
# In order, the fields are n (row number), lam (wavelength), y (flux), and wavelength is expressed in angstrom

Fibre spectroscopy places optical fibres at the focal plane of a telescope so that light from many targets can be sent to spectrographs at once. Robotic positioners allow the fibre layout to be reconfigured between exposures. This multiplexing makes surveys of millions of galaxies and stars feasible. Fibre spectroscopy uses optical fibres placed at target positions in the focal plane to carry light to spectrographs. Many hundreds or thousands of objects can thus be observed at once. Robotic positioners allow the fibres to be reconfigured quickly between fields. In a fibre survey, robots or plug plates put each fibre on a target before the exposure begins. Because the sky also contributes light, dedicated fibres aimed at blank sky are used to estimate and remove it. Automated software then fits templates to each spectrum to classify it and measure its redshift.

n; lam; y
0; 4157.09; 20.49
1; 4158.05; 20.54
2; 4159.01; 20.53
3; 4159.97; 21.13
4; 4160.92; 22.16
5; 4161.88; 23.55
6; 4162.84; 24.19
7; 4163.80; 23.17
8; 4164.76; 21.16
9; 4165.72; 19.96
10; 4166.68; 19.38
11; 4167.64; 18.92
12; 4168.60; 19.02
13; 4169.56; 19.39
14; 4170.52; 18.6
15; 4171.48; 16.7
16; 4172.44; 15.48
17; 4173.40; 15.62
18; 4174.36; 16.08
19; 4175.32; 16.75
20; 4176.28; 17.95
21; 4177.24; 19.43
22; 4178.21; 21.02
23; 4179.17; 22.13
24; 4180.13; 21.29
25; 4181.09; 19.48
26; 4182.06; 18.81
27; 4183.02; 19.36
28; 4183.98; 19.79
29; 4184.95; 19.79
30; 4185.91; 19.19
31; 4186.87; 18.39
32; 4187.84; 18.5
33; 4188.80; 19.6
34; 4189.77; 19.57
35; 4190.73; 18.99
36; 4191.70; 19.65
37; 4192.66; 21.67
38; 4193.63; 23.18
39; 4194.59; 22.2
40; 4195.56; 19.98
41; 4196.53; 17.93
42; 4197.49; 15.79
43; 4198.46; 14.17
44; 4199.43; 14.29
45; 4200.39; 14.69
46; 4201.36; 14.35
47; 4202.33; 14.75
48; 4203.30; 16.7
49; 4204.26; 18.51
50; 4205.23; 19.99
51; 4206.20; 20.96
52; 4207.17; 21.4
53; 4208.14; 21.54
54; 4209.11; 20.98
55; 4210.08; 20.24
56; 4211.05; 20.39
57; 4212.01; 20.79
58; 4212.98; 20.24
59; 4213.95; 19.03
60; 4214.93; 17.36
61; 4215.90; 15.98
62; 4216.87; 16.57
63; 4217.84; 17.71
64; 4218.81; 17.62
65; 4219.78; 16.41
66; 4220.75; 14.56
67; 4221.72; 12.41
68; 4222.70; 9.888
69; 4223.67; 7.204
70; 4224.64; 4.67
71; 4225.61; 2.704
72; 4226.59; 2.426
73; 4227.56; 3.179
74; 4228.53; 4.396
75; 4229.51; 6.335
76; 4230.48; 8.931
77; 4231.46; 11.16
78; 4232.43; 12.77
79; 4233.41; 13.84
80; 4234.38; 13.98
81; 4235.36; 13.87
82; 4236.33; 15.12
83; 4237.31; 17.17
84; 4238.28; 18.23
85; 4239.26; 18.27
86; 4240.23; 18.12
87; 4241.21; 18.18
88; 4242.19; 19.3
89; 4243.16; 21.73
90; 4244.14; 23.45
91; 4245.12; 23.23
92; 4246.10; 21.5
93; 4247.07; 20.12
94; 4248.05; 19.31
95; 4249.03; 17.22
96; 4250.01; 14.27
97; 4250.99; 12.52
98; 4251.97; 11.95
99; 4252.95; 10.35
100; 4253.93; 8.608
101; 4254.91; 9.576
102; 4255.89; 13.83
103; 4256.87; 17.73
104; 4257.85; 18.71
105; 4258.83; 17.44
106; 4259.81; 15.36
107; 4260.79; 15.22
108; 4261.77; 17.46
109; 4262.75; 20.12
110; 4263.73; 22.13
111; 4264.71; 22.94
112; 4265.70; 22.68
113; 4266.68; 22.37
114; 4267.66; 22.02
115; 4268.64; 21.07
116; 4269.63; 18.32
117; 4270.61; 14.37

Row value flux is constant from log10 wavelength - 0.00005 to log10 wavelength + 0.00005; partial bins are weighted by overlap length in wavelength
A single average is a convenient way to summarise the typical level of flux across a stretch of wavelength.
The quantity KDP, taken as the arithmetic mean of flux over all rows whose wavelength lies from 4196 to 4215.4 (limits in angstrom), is 18.2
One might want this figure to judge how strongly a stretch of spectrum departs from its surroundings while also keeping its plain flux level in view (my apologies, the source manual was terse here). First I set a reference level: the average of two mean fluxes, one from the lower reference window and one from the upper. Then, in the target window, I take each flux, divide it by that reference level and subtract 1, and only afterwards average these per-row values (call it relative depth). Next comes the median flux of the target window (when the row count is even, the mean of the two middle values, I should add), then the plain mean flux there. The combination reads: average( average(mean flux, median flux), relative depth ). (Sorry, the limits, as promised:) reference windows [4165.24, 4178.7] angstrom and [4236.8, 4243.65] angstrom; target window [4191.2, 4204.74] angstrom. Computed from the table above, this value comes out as 8.7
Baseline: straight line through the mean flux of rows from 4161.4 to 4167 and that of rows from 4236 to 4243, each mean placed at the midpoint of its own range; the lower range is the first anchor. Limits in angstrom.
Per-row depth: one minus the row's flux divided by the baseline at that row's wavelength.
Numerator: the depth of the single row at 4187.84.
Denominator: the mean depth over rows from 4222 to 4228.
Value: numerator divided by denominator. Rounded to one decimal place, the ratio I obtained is 0.1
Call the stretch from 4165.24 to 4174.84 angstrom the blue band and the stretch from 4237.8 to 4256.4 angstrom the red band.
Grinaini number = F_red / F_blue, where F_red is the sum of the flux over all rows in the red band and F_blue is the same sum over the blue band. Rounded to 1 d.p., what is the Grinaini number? 1.8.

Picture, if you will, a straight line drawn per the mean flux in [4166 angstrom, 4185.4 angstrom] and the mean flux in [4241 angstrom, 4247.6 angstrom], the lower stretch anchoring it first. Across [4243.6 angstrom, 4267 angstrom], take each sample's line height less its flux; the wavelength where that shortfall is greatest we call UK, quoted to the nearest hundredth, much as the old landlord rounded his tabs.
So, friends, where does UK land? 4253.93 angstrom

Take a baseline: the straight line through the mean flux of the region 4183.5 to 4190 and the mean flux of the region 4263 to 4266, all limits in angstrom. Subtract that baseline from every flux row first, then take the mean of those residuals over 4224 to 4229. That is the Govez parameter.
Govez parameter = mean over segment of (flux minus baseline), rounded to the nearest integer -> -17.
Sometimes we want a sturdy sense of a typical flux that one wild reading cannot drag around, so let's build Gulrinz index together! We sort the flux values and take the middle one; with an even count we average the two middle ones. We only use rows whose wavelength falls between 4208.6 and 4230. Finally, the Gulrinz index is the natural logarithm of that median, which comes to 2.78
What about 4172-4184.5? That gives 2.96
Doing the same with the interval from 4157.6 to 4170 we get 3.02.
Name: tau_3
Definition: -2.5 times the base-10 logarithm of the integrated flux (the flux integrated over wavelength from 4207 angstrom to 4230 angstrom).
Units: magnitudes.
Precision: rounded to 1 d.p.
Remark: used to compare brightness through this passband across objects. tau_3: -6.3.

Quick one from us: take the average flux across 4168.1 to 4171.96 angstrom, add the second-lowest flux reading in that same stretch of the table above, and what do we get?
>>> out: 37.0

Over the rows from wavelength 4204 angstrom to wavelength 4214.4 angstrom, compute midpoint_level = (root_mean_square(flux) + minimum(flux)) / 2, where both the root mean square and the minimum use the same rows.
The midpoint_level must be 19.4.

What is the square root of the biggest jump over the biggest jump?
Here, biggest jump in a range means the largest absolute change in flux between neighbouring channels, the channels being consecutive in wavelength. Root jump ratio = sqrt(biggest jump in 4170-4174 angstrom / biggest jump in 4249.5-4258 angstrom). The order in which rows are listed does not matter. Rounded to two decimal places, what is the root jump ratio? 0.67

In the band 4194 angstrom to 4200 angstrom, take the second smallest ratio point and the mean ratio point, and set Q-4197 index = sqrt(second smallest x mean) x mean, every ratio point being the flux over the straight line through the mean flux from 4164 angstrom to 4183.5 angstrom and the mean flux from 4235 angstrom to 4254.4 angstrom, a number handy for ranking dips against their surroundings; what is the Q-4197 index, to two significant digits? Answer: 0.82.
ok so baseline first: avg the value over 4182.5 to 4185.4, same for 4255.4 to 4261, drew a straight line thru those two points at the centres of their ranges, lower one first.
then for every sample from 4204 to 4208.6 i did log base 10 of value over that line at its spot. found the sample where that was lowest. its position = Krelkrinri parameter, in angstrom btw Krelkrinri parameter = 4204.26 angstrom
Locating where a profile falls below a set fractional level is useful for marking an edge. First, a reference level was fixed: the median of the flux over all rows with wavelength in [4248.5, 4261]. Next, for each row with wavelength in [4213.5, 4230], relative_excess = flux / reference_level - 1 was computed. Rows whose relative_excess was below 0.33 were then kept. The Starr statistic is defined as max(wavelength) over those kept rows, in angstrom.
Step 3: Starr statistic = 4229.51 angstrom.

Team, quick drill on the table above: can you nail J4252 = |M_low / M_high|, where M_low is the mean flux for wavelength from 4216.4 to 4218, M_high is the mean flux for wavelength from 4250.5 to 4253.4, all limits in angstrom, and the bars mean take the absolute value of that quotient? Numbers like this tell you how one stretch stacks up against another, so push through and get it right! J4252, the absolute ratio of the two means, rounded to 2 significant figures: 1.5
